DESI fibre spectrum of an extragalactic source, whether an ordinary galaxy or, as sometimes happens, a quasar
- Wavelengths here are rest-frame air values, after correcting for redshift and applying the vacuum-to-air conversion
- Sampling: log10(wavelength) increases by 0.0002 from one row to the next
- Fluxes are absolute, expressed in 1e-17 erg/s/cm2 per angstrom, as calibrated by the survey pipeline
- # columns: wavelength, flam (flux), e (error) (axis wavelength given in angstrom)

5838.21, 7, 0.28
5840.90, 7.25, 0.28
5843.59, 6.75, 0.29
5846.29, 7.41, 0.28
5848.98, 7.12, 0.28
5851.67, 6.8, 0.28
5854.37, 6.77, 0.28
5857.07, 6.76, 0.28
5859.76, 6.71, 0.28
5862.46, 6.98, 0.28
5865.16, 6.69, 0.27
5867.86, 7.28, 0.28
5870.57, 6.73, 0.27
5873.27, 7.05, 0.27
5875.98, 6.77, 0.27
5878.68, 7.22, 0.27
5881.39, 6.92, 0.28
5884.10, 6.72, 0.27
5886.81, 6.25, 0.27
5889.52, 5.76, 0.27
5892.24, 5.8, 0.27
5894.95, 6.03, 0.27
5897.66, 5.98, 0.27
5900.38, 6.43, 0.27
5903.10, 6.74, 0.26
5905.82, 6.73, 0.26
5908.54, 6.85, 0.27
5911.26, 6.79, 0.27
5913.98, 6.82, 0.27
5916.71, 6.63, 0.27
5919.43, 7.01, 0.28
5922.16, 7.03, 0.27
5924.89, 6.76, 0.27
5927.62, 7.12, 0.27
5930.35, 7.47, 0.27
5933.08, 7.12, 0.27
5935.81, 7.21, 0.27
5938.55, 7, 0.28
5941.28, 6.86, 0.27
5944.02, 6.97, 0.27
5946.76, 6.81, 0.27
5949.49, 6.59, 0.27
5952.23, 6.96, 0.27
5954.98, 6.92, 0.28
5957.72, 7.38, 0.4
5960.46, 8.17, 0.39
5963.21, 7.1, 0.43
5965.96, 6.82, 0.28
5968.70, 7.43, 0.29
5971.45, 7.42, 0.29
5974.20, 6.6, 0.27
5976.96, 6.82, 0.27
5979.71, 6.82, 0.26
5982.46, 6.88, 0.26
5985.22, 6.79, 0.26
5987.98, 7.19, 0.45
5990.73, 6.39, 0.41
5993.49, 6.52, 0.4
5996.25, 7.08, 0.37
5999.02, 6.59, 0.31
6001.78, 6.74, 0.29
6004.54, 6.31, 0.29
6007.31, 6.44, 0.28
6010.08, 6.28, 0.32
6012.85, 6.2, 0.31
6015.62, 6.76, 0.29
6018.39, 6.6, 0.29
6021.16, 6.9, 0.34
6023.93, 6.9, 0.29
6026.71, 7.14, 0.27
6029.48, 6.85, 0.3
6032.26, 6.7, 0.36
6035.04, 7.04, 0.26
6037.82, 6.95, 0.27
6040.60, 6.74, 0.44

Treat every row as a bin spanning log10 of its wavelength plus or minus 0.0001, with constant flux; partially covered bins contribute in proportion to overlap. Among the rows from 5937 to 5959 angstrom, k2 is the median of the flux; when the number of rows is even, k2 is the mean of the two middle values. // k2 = 6.9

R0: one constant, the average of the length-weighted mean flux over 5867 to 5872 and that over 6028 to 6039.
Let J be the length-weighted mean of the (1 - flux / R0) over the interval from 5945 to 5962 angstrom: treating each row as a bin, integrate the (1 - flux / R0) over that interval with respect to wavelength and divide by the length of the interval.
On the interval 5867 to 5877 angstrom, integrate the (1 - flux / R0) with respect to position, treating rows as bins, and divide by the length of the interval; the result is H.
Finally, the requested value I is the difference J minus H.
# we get -0.027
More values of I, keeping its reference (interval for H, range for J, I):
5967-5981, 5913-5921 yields 0.027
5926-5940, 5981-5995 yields 0.060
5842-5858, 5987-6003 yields 0.029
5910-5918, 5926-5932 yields -0.075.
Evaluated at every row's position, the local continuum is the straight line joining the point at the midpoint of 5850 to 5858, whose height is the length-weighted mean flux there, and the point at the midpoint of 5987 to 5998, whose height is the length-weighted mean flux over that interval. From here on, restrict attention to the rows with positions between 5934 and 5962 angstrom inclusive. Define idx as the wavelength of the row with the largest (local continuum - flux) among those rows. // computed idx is 5949.49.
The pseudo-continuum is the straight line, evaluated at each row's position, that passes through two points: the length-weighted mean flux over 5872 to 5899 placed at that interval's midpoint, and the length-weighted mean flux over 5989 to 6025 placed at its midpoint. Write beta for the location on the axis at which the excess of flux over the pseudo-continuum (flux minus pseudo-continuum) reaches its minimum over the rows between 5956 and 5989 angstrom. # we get 5974.20 angstrom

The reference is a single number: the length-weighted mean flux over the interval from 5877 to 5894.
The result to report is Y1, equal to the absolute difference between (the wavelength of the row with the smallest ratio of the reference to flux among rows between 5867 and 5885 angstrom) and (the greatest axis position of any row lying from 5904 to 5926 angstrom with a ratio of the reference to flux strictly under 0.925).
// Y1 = 54.3 angstrom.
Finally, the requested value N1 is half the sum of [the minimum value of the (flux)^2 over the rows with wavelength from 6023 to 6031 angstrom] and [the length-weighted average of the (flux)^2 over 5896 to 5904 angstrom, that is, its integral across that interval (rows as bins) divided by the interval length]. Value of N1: 43.7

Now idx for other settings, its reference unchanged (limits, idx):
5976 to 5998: 5990.73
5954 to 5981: 5974.20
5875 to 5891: 5889.52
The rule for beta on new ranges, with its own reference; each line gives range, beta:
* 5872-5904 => 5889.52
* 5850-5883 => 5865.16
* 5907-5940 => 5916.71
